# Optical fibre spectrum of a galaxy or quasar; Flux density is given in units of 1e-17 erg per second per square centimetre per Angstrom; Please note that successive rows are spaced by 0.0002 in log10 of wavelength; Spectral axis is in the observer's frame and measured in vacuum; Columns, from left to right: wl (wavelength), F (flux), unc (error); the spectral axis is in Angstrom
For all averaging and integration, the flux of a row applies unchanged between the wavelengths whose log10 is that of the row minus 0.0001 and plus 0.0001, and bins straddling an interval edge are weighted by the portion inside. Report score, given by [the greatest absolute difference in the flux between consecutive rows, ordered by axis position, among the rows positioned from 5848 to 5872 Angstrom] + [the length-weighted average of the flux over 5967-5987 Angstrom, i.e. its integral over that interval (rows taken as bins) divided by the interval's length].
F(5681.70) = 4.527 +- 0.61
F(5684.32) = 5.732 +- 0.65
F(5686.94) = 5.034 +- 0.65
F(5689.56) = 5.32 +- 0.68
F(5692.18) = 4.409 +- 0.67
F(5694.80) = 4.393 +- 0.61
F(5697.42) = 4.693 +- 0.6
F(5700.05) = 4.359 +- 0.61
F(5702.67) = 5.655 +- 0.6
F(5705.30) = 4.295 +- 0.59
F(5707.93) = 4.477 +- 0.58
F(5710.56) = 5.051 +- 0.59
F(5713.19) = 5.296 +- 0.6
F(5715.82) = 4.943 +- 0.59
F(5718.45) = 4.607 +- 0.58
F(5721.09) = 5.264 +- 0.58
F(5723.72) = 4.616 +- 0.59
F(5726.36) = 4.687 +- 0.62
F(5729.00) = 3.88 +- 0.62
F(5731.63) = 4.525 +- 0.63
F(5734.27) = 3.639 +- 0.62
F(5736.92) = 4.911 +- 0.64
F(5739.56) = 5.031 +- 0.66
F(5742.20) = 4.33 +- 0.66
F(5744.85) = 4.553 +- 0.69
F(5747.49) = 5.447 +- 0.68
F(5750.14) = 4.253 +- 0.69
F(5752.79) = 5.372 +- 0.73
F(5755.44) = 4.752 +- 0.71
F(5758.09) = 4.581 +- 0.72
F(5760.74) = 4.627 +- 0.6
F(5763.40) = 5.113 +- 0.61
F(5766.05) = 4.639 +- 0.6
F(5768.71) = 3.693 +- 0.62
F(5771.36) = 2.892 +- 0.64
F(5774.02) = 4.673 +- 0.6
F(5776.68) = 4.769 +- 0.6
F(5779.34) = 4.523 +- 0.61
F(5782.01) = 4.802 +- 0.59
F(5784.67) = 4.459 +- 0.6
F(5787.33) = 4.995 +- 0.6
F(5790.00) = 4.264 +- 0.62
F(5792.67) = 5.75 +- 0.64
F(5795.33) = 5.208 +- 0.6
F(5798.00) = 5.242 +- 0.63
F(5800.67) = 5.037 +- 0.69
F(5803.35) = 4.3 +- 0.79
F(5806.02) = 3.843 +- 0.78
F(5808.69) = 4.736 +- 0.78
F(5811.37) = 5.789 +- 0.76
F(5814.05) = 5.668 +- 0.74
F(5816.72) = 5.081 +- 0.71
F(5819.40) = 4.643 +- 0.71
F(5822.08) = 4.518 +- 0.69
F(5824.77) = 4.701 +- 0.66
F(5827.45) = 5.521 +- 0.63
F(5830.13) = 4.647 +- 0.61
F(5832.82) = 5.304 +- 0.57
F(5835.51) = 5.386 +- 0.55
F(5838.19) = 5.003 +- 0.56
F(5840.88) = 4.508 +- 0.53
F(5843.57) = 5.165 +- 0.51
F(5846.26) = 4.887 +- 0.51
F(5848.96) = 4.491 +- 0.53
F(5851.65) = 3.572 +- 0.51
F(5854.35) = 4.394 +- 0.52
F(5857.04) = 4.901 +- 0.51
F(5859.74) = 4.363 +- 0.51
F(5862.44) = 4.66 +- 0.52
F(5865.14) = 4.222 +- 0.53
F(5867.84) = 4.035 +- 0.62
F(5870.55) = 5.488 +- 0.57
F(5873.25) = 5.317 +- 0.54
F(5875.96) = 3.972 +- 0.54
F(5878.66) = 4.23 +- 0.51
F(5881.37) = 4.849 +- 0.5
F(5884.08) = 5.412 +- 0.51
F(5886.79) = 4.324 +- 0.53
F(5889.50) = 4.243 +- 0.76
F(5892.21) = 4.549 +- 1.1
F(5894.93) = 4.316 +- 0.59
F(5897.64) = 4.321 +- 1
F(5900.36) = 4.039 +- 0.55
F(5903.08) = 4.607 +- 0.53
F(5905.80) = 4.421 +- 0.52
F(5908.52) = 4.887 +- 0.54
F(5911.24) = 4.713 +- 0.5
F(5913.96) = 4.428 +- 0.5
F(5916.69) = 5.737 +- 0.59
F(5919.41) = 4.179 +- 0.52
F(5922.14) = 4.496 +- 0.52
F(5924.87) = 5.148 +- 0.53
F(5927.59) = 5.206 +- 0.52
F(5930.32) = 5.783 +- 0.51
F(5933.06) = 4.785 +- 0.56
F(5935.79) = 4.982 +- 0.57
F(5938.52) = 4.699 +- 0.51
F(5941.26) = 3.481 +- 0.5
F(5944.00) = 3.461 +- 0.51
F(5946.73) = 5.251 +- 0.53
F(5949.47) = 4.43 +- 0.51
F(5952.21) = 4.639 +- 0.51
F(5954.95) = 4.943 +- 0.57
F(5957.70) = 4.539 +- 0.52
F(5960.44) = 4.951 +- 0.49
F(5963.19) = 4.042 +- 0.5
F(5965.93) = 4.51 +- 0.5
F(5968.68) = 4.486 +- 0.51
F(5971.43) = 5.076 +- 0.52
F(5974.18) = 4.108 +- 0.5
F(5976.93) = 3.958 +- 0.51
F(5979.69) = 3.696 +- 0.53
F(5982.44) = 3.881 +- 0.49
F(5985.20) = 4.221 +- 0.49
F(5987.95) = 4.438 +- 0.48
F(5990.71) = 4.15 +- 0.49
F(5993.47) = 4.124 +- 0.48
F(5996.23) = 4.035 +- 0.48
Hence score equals 5.7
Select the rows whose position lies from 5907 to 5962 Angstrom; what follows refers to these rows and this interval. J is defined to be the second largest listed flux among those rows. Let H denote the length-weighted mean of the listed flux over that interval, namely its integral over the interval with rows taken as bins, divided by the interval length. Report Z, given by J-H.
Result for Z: 1.00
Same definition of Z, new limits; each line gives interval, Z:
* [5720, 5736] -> 0.25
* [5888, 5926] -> 0.58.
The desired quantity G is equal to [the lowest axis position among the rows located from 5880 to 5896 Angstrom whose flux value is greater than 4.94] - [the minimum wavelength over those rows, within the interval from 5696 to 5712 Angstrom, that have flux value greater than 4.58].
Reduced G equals 186.7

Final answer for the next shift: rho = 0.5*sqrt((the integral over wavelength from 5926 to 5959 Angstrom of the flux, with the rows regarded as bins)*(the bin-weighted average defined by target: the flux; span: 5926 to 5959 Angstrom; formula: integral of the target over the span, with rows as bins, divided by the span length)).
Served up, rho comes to 13.5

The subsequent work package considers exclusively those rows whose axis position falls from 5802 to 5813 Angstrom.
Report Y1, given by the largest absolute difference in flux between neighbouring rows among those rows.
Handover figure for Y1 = 1.1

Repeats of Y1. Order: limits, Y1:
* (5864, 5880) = 1.5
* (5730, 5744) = 1.3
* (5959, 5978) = 1.0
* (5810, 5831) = 0.9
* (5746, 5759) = 1.2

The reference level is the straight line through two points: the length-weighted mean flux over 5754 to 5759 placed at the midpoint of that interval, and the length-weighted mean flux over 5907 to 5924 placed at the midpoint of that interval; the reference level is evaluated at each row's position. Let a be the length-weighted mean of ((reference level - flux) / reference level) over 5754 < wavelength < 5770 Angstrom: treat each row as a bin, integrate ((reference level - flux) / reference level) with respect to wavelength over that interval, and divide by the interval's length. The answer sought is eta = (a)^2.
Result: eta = 0.001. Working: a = 0.03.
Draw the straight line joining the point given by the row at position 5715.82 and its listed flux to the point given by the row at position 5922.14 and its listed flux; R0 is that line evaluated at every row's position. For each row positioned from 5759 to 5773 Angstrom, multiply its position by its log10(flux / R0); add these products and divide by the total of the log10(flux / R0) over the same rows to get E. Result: 5770.1 Angstrom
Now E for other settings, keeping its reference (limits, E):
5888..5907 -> 5896.6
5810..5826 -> 5812.1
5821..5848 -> 5836.1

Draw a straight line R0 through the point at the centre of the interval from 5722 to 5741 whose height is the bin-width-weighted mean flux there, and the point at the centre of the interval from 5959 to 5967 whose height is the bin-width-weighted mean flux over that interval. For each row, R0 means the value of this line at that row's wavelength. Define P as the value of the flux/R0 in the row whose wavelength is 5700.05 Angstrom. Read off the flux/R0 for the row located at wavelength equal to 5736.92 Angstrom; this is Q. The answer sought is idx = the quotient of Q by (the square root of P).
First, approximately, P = 0.97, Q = 1.09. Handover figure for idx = 1.11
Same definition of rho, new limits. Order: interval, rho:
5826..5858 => 13.6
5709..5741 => 13.3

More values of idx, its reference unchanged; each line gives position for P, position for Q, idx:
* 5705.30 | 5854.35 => 1.00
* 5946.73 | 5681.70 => 0.93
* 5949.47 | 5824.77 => 1.05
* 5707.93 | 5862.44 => 1.04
